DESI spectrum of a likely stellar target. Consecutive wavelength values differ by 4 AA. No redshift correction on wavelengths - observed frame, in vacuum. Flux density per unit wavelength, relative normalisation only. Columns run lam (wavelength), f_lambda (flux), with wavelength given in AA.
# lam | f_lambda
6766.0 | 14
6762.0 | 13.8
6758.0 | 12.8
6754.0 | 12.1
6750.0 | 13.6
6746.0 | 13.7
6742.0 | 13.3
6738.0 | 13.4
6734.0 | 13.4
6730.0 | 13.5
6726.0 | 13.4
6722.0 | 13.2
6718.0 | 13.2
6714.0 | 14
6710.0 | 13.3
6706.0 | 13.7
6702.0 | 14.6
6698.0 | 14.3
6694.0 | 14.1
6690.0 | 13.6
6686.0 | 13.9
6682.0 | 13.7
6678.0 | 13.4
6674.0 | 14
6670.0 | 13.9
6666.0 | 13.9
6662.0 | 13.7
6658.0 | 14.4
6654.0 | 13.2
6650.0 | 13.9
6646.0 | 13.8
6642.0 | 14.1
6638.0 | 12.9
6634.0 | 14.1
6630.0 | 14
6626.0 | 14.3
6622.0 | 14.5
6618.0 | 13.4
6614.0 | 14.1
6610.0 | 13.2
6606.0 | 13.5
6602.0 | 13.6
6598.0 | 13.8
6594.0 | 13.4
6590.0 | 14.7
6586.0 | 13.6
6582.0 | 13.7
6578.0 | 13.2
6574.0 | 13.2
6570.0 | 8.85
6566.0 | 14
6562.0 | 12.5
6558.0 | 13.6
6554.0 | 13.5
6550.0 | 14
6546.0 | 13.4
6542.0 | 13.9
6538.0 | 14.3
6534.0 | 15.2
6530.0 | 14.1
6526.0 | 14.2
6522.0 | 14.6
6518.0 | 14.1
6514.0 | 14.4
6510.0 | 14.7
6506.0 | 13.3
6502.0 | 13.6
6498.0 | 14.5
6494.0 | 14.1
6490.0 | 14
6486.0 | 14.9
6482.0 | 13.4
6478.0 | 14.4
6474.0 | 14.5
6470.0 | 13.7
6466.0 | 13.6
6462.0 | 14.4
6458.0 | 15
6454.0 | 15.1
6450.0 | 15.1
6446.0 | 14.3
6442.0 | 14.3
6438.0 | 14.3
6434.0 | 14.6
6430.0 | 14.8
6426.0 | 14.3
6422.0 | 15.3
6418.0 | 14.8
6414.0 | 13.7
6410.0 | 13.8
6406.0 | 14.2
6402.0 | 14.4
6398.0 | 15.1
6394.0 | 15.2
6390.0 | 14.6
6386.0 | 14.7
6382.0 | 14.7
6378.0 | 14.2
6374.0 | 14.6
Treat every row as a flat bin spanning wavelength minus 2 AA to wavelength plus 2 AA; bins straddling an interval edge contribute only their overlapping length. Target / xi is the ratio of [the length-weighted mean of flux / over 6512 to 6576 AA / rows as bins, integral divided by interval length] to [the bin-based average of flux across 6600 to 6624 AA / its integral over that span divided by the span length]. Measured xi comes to 0.99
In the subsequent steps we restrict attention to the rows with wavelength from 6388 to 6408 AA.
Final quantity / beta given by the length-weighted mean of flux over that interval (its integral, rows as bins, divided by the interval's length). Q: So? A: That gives 14.70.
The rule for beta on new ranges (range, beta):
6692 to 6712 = 14.00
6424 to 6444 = 14.46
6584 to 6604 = 13.82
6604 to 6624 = 13.74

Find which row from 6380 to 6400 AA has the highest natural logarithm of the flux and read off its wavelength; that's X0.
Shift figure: 6394.0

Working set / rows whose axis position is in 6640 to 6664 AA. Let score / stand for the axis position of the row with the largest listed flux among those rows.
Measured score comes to 6658.0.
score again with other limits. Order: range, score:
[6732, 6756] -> 6746.0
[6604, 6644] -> 6622.0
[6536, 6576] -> 6538.0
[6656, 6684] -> 6658.0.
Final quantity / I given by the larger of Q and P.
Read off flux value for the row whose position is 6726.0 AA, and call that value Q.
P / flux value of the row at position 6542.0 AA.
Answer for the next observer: 13.9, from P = 13.9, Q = 13.4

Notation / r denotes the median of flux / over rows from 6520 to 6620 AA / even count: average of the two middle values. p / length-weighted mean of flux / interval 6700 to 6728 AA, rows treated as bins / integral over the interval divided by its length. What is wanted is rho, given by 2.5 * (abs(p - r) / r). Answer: 0.005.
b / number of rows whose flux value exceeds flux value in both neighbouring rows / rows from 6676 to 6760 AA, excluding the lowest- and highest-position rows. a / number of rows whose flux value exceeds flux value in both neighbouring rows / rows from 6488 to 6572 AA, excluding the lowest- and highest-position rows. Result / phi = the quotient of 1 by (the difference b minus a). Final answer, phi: -0.5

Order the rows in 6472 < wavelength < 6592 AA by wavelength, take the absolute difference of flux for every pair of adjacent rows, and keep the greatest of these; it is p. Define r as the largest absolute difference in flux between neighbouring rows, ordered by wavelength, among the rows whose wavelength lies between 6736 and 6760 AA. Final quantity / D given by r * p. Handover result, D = 7.7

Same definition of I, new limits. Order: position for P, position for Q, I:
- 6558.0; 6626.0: 14.3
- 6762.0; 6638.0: 13.8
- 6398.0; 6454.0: 15.1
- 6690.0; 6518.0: 14.1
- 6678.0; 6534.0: 15.2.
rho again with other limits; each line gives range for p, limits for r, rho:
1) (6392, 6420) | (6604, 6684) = 0.100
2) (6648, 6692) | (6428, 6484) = 0.107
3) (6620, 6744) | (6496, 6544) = 0.085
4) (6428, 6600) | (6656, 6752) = 0.050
